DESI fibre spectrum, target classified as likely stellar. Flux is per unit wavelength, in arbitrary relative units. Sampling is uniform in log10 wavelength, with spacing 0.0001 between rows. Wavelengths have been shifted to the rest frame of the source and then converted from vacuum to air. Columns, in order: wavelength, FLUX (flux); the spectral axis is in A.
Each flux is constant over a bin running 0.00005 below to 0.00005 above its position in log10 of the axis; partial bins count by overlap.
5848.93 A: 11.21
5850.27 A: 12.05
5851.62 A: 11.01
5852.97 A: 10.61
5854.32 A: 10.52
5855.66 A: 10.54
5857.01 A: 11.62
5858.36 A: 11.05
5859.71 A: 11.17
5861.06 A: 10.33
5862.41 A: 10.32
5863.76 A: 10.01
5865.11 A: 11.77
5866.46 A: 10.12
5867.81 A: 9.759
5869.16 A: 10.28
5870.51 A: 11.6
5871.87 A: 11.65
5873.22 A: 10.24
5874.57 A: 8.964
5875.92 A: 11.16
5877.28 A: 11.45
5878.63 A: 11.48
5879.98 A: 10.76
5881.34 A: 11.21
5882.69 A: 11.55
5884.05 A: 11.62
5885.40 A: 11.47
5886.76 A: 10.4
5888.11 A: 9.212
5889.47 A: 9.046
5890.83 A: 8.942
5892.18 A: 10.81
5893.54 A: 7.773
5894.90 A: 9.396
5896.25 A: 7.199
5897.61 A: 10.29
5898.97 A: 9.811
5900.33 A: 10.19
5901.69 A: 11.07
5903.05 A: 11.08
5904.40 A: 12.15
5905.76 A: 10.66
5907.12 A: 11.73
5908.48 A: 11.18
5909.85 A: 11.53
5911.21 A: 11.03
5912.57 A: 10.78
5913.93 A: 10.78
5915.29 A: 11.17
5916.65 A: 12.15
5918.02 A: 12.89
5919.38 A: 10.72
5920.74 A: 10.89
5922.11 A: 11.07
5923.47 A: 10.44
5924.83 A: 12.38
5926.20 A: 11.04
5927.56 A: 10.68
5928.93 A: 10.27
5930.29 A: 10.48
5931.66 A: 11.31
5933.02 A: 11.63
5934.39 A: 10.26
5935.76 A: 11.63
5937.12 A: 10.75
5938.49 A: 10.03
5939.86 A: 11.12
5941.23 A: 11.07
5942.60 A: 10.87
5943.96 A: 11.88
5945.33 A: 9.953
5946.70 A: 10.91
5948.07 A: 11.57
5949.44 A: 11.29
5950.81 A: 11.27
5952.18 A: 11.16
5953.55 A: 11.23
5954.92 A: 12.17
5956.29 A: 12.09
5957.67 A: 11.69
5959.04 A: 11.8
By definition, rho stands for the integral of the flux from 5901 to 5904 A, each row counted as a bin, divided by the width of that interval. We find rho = 11.2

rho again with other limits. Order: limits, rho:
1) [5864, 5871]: 10.6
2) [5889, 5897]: 8.9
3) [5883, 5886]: 11.5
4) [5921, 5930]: 11.0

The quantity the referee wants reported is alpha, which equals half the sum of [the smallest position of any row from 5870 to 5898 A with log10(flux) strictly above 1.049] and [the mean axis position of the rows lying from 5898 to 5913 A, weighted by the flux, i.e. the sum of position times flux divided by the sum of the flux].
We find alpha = 5888.2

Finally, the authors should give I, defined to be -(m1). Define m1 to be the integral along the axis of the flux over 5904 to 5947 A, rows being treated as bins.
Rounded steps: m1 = 477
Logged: -477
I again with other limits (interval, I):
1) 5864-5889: -270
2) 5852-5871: -203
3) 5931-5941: -110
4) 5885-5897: -112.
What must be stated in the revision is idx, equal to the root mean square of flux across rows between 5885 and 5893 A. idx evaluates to 10.0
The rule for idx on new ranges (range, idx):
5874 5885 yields 11.1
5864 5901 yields 10.4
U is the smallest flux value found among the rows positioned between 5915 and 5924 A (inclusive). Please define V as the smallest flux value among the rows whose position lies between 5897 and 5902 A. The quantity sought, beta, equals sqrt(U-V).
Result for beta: 0.8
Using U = 10.44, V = 9.811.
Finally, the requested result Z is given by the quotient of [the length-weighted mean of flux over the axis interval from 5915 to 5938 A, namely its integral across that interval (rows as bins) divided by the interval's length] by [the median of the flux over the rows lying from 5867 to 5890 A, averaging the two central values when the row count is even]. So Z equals 1.00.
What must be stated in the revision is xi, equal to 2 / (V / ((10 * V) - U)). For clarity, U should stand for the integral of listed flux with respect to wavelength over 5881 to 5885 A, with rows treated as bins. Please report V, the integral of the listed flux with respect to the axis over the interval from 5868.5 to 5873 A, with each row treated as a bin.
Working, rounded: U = 46.0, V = 49.8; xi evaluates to 18.2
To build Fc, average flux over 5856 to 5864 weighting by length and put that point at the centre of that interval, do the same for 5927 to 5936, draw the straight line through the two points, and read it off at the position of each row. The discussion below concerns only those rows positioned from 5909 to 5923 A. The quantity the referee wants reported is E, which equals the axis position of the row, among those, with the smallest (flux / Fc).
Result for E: 5919.38 A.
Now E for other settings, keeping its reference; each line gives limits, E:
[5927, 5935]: 5934.39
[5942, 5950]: 5945.33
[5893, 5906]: 5896.25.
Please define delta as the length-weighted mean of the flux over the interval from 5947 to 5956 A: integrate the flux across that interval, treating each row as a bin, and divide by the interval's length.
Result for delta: 11.5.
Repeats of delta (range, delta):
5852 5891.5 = 10.7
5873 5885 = 11.0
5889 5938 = 10.7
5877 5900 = 10.1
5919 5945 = 11.0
